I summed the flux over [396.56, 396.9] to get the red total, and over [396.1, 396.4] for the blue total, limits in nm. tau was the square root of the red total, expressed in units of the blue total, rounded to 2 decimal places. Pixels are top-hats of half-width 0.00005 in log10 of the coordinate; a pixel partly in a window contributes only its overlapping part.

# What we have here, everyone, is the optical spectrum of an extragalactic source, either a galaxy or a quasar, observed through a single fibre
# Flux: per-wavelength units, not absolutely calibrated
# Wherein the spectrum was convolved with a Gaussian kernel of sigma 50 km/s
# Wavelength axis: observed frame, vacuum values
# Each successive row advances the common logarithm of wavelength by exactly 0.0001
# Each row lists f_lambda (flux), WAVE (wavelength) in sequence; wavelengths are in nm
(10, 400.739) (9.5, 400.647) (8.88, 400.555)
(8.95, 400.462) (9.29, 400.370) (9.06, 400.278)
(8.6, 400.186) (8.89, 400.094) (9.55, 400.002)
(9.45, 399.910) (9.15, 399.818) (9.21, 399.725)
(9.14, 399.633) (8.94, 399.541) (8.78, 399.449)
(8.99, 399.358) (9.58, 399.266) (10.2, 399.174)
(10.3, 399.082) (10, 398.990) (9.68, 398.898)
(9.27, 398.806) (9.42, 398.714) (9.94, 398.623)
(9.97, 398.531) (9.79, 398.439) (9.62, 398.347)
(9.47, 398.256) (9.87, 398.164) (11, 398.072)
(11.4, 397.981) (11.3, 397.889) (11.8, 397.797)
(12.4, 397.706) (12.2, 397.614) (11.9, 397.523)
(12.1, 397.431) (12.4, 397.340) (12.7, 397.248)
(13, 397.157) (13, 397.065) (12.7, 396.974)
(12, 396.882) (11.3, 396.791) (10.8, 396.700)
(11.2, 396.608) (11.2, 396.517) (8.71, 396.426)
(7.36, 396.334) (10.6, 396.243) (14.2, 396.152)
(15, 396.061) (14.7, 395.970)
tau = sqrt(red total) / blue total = 0.21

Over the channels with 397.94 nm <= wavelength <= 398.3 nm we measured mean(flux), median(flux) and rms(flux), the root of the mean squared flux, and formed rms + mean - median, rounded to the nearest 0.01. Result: 10.46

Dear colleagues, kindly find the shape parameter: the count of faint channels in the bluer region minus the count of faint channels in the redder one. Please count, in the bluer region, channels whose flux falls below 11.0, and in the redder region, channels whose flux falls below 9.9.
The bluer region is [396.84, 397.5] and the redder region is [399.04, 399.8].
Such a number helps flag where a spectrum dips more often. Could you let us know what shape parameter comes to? -6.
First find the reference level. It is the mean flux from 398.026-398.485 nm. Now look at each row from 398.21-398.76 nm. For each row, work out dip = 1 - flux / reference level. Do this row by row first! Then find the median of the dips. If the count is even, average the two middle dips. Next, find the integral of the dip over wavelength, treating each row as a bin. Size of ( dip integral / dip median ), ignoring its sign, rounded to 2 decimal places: 0.56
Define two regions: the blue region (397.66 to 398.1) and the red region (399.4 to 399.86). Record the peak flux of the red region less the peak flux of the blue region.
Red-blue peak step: -3.2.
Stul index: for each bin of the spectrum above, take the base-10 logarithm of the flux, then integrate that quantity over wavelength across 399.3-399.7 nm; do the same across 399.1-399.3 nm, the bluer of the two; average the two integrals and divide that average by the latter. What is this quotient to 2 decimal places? 1.46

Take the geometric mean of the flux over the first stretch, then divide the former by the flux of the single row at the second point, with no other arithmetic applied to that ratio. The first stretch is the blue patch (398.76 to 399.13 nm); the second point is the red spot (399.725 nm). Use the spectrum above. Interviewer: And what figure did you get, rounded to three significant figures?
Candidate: 1.06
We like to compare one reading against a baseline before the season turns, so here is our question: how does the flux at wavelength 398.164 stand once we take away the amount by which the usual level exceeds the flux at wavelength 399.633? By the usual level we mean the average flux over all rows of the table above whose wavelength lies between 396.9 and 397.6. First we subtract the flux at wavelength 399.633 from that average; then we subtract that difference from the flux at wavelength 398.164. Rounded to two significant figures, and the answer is 6.5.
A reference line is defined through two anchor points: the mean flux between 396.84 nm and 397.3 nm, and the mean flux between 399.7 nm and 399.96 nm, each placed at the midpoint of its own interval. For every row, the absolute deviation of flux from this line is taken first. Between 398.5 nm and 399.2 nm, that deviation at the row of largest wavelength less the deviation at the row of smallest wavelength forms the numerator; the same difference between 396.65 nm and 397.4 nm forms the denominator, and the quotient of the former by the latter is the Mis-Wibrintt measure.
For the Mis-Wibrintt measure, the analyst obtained 0.3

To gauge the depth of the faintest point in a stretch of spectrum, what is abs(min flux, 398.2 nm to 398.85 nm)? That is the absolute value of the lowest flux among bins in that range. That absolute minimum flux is 9.3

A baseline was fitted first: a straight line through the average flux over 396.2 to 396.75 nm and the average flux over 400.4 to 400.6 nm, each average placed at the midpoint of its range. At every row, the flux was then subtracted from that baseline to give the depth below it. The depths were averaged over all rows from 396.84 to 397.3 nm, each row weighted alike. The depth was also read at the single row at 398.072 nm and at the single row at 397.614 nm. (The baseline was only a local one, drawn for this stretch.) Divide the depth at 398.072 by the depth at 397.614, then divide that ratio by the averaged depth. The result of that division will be -0.2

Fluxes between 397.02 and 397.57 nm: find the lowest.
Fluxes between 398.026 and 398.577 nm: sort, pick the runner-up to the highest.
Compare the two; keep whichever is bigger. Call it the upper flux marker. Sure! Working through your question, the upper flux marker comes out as 11.9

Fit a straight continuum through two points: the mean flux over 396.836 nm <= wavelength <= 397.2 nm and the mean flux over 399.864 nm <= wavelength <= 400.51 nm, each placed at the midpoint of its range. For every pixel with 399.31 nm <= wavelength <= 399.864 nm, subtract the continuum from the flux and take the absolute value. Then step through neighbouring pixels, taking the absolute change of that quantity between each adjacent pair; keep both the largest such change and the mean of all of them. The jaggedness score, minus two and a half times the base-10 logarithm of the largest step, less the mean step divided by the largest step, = 0.71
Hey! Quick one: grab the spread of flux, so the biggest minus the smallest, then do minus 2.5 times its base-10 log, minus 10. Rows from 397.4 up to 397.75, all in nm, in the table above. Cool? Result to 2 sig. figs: -9.2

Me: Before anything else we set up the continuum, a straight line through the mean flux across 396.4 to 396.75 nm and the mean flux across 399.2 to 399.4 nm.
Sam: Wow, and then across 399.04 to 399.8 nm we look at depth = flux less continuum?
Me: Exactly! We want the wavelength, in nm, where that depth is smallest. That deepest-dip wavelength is 399.449 nm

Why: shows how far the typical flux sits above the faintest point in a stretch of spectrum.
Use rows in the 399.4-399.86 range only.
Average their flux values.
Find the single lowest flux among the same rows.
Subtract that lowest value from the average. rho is 0.26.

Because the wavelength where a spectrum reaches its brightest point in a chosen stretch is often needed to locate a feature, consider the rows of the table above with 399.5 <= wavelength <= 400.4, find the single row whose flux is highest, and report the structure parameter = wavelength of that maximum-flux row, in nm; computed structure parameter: 400.002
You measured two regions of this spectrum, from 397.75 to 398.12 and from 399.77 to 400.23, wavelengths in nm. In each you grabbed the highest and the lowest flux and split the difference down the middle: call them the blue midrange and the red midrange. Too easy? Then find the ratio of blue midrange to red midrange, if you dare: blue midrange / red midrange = 1.26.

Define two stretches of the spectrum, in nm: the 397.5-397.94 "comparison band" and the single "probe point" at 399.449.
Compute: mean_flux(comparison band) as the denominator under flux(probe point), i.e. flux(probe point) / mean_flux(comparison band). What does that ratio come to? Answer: 0.737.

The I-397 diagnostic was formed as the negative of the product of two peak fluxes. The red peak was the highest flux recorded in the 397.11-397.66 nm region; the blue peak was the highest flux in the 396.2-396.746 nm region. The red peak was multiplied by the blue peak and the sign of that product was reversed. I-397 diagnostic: -146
